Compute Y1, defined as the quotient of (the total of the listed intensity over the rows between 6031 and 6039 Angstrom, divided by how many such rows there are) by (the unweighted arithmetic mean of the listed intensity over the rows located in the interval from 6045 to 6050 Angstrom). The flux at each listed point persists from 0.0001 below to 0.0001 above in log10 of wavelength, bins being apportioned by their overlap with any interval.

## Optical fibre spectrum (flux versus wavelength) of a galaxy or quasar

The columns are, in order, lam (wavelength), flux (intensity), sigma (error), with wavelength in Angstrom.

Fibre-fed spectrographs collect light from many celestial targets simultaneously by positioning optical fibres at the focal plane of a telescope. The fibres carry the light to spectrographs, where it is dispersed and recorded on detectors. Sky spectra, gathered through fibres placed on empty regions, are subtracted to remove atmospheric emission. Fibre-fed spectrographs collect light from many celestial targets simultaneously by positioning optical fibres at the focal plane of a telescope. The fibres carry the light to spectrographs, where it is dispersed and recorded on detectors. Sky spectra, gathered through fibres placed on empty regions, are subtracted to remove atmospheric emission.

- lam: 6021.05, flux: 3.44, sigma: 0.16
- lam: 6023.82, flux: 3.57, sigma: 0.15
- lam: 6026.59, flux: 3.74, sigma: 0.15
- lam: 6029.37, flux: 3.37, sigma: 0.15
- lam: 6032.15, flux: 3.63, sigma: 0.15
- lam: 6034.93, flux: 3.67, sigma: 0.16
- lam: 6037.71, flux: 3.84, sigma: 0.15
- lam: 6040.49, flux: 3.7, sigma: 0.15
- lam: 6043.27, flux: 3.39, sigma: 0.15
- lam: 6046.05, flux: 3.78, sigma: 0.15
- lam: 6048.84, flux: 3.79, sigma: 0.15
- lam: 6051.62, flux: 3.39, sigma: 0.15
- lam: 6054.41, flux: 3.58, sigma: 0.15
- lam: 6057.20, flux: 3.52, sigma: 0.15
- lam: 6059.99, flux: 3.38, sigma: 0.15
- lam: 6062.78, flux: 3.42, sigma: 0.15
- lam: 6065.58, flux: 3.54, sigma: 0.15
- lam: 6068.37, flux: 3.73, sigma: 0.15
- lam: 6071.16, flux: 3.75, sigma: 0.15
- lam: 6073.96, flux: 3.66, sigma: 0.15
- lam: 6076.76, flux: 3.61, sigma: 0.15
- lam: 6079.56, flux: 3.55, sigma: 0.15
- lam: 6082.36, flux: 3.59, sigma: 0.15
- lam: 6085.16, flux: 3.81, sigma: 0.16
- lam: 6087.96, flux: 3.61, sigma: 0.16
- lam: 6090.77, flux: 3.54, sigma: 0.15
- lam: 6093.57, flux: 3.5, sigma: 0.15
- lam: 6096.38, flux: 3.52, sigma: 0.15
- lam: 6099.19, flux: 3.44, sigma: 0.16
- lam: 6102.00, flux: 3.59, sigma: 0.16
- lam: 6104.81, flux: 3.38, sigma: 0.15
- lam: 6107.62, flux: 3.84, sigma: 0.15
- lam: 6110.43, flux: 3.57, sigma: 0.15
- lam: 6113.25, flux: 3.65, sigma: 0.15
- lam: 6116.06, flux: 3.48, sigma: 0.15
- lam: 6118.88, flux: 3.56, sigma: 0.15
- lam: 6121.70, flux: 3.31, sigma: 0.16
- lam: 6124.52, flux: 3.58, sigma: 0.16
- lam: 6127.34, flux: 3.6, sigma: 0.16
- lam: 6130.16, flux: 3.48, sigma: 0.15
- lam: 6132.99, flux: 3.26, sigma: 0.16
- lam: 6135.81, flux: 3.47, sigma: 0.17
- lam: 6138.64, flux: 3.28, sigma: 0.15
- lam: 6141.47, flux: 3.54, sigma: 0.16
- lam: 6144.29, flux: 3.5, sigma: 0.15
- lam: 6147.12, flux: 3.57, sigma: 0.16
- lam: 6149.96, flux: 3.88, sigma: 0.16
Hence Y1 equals 0.98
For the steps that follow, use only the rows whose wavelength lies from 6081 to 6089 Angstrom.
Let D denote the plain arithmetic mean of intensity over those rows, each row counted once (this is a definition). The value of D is 3.670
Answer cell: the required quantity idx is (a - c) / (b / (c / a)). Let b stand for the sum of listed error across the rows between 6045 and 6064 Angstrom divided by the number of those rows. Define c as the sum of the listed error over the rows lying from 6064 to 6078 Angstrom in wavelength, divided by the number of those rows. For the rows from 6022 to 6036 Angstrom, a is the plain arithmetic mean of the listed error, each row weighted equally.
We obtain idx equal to 0.013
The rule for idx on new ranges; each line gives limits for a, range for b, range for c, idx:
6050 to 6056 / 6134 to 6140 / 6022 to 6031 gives 0.000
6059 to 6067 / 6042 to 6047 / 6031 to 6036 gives -0.034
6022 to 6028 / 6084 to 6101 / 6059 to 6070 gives 0.000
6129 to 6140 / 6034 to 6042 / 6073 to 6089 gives 0.026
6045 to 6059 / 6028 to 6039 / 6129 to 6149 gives -0.049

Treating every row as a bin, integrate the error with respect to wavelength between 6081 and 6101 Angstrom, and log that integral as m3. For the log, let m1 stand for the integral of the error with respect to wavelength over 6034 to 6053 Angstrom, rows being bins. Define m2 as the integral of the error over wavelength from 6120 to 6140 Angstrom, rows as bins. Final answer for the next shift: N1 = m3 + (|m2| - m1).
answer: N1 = 3.38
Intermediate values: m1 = 2.87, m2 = 3.17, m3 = 3.09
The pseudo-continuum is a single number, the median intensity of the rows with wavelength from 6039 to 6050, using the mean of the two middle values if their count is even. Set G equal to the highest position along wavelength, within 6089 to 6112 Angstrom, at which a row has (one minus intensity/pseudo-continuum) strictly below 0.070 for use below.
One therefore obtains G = 6110.43 Angstrom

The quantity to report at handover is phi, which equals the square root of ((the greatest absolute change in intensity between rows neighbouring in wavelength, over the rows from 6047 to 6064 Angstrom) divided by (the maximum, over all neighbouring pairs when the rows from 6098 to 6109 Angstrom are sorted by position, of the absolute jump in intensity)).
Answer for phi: 0.9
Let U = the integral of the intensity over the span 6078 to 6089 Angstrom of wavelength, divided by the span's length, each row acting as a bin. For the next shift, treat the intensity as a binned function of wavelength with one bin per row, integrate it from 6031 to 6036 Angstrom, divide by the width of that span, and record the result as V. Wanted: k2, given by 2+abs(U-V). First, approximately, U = 3.64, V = 3.65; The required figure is 2.01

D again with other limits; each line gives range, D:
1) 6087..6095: 3.550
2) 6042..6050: 3.653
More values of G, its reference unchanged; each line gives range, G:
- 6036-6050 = 6048.84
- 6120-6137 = 6130.16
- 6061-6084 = 6082.36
